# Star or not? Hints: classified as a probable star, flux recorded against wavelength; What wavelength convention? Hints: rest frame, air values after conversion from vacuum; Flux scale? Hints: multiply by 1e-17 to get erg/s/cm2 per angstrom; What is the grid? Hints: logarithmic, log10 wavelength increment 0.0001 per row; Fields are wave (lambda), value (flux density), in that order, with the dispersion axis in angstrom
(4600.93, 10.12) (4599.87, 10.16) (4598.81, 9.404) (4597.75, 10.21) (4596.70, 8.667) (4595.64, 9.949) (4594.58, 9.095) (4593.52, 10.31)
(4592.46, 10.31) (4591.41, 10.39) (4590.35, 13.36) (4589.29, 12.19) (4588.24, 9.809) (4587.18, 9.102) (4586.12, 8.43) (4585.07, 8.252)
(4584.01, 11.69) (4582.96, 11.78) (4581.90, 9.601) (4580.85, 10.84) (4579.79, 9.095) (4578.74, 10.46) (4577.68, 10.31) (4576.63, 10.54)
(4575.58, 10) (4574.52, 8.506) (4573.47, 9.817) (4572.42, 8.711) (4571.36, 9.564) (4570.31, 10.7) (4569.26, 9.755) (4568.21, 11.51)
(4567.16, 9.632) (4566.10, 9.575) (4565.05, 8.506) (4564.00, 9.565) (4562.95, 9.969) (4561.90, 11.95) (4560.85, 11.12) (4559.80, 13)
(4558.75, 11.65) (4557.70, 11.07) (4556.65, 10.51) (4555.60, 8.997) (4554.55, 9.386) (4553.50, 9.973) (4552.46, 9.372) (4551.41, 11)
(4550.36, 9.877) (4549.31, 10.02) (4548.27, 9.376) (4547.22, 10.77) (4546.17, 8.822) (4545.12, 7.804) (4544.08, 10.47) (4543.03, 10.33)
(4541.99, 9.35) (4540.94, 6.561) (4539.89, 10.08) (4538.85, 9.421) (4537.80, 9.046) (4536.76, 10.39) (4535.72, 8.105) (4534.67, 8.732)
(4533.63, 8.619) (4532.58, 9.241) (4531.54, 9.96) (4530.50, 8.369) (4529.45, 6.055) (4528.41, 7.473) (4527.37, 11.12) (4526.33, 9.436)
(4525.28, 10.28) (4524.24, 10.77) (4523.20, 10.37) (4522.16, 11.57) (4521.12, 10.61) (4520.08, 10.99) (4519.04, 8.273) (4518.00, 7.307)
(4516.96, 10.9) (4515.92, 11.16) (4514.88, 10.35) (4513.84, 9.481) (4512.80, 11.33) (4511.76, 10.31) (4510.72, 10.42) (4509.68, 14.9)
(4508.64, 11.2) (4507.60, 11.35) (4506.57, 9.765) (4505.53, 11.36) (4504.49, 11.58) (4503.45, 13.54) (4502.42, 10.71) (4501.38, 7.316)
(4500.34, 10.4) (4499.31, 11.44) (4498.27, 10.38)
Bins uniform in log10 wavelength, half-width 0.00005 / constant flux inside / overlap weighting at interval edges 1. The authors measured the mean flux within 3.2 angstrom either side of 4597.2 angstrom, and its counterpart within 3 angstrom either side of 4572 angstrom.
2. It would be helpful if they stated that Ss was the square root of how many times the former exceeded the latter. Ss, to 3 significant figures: 1.00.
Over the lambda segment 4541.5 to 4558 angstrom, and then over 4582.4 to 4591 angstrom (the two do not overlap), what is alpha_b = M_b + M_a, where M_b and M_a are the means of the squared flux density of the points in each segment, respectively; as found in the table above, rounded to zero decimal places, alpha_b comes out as 212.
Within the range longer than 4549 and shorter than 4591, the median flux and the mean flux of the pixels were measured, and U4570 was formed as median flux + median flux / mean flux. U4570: 10.9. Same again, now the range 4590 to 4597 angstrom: 11.3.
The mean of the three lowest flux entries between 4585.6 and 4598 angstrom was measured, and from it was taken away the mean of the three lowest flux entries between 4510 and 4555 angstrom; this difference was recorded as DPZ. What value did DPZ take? 2.1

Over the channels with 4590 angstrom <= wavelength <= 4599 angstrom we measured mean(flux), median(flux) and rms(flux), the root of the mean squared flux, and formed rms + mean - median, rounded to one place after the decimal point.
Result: 10.2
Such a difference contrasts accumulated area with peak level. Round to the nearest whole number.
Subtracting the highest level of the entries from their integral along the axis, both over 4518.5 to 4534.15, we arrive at 138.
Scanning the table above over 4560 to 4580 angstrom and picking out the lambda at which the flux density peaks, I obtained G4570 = 4561.90 angstrom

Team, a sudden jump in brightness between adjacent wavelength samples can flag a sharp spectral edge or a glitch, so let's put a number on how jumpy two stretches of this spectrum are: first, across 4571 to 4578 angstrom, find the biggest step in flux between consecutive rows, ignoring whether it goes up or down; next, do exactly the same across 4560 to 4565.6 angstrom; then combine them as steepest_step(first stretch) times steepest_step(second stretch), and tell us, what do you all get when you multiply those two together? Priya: 3.0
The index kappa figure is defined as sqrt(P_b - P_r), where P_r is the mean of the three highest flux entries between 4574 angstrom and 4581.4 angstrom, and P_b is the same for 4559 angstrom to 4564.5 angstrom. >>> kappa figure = 1.19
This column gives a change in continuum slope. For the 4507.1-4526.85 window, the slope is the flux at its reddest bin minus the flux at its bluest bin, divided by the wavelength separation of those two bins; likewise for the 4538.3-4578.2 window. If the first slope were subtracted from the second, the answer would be 0.1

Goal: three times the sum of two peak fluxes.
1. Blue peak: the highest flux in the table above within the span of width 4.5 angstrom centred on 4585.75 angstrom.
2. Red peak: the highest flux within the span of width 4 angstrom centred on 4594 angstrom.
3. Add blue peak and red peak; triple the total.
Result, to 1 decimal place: 66.0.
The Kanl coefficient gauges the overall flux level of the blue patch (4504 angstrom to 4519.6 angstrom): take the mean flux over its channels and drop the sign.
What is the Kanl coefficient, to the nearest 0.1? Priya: 10.6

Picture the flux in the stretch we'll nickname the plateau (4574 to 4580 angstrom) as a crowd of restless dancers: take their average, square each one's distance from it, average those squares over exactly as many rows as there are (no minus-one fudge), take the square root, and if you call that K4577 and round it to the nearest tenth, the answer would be 0.8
